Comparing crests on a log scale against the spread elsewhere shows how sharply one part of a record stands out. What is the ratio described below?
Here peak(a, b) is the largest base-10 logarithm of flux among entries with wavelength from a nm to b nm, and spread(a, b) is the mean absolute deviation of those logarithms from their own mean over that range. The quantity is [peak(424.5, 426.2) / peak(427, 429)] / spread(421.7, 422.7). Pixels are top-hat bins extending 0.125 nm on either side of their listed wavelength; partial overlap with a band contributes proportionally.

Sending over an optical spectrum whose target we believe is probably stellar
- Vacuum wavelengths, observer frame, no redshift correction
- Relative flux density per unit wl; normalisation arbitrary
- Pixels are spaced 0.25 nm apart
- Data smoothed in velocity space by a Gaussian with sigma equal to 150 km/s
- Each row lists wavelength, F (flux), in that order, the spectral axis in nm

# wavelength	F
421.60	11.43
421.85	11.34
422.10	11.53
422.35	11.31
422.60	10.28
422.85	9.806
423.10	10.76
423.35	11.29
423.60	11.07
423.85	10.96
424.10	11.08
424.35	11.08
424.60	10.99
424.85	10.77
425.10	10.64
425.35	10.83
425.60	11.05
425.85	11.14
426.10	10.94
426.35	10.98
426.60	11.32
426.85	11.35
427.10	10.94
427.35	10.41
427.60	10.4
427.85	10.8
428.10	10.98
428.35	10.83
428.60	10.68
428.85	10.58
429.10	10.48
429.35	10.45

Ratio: 60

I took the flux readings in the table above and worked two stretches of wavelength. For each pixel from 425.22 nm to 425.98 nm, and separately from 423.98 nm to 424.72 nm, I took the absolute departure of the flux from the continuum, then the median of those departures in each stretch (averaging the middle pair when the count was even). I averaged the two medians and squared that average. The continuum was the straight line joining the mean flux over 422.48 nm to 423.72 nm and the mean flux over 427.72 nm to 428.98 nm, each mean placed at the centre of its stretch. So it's 0.14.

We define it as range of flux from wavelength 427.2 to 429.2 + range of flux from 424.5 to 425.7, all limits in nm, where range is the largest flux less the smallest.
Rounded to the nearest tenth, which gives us 1.0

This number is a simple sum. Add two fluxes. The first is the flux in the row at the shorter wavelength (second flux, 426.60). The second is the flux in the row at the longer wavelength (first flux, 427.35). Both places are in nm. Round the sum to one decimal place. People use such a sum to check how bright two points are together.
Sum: 21.7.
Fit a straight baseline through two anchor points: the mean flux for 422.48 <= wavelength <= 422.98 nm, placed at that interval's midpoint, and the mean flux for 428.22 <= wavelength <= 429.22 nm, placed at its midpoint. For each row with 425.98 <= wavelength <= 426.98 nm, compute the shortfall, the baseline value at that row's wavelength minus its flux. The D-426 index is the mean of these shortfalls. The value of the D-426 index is -0.73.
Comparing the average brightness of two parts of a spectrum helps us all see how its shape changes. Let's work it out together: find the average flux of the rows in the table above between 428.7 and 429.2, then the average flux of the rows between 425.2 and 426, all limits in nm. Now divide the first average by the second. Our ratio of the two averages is 0.96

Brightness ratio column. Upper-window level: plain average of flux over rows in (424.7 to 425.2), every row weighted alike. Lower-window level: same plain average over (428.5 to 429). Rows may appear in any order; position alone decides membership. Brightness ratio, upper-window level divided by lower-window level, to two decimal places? 1.01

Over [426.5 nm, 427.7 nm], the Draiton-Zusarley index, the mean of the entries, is 10.9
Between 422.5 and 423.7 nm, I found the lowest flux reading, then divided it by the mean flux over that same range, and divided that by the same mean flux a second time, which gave 0.0866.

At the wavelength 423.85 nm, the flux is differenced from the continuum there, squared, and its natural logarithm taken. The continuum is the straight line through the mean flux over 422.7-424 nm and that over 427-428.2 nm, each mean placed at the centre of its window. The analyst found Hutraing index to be -3.3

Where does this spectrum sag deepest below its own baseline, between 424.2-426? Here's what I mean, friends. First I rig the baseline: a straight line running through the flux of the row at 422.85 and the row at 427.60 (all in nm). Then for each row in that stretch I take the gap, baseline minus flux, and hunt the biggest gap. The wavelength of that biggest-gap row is 425.10 nm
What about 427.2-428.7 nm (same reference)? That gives 427.60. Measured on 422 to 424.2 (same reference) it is 422.85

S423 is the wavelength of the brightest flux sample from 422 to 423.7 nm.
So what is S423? 422.10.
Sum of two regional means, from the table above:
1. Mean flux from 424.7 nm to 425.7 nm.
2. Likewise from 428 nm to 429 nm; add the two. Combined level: 21.6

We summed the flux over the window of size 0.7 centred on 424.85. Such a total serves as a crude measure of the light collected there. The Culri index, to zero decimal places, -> 32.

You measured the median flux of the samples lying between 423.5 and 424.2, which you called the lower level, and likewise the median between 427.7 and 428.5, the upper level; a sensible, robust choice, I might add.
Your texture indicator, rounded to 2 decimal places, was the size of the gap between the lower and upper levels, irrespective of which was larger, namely 0.24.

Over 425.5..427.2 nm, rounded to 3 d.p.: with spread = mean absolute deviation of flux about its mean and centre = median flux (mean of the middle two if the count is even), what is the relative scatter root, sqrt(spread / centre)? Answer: 0.114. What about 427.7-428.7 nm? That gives 0.087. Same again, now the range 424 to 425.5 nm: 0.118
